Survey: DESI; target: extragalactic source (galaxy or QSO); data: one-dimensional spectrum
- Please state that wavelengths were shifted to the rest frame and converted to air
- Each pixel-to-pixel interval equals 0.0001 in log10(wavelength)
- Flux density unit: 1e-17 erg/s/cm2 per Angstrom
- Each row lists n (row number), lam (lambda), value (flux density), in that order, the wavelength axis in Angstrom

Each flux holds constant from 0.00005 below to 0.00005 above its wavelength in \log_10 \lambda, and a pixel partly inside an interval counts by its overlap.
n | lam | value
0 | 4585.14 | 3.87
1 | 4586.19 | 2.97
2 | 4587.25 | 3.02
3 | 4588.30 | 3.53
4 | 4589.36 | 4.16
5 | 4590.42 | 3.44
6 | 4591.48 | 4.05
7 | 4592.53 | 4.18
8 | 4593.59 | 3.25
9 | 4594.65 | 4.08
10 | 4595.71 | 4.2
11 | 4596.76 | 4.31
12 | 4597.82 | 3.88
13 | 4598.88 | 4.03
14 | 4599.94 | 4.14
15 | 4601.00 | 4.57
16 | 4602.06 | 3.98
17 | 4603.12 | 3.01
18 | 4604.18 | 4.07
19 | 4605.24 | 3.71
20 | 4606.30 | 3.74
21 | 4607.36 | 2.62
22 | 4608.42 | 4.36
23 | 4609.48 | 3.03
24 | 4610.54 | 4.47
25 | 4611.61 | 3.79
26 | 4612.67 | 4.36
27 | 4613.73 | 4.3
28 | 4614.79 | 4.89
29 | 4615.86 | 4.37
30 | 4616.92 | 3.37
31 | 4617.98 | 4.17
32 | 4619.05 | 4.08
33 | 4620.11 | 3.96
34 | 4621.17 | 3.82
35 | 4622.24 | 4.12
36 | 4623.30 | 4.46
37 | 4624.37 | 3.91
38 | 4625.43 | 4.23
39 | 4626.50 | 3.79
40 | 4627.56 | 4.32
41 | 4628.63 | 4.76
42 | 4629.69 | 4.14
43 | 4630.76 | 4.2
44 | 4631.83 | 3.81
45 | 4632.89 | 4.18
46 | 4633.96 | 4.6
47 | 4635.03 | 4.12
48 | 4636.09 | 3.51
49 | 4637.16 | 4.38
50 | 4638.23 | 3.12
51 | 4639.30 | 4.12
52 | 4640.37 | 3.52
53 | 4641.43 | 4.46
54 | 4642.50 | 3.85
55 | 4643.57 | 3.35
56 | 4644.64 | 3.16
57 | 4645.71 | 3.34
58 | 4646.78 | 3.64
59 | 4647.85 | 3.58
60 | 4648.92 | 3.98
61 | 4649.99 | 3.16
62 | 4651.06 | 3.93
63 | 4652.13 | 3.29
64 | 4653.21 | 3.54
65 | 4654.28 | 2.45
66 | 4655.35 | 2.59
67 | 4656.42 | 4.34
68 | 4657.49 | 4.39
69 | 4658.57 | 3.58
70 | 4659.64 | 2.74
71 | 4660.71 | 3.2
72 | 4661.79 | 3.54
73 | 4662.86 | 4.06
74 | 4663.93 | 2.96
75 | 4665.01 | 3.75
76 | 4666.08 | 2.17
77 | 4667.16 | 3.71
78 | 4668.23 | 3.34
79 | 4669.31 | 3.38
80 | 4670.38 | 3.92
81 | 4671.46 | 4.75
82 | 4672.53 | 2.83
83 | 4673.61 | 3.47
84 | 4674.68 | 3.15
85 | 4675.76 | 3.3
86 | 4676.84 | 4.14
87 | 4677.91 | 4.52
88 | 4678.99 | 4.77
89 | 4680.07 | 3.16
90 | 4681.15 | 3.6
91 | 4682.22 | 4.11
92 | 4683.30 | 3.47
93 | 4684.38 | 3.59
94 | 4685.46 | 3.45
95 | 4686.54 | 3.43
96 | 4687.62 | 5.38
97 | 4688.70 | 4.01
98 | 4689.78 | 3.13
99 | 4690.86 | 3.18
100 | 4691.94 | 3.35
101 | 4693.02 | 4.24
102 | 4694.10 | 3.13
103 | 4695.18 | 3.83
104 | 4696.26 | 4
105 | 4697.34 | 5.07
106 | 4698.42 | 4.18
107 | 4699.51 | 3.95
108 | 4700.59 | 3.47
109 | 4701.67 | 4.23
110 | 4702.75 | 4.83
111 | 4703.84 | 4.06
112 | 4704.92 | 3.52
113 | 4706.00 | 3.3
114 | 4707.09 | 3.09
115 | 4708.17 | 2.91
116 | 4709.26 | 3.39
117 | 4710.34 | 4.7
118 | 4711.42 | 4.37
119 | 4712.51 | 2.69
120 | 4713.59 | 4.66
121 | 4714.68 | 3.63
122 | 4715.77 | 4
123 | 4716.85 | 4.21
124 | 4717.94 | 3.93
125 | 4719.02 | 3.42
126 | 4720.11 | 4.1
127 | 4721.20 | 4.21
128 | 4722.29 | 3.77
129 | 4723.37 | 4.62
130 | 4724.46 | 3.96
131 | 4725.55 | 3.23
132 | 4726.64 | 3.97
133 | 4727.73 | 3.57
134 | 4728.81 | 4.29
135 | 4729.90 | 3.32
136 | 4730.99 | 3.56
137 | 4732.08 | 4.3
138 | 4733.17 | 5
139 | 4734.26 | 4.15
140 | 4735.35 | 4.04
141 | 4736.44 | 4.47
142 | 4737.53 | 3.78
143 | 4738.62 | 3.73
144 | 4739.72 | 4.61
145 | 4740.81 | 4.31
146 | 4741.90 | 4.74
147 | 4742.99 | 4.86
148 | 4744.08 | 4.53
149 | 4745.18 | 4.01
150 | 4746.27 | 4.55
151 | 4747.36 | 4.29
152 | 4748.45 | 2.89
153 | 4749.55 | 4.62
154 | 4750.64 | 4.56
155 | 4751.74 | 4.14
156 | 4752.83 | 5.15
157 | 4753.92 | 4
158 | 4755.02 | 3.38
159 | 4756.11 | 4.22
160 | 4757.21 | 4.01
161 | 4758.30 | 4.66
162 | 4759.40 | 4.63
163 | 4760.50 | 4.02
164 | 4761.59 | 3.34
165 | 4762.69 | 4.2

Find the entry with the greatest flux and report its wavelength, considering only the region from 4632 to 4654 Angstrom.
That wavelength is 4633.96 Angstrom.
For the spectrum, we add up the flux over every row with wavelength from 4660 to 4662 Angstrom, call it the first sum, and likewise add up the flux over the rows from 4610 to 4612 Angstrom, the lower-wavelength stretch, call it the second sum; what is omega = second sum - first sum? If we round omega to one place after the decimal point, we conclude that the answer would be 1.5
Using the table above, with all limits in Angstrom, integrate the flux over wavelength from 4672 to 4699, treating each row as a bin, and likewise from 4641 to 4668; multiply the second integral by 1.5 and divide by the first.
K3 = 1.37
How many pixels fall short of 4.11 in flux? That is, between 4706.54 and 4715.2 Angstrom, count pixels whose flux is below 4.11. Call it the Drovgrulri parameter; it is 5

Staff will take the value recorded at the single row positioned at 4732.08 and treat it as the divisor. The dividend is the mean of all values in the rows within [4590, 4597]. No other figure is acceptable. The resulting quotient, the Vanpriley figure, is 0.91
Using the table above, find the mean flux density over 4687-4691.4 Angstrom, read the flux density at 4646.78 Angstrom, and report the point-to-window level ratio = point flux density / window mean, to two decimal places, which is 0.93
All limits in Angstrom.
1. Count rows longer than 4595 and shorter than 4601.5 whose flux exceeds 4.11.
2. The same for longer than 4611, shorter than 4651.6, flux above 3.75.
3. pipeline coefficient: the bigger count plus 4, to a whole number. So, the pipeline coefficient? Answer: 32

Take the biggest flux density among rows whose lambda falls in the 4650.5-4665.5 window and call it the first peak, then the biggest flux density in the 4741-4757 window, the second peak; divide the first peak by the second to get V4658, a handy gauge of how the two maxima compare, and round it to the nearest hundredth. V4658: 0.85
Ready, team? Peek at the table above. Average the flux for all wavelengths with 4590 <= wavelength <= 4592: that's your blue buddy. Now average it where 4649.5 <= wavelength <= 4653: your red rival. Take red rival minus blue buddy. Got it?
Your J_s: -0.3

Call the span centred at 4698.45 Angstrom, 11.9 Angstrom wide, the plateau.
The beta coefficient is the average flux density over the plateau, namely 4.09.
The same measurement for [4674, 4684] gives 3.80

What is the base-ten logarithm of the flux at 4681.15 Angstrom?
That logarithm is 0.56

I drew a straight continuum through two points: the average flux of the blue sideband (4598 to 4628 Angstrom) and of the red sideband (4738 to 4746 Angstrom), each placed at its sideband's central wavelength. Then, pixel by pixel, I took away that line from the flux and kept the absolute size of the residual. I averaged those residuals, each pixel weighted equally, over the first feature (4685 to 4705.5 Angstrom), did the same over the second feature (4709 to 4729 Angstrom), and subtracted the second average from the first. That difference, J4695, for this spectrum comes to 0.09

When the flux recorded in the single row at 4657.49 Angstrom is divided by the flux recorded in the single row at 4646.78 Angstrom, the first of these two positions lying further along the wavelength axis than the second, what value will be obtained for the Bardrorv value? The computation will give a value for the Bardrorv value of 1.21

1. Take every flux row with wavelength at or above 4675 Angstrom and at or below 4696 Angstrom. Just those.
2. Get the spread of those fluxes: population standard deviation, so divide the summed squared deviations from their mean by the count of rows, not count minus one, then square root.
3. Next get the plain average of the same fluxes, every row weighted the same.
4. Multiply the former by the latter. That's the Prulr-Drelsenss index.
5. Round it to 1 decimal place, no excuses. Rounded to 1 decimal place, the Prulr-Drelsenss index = 2.3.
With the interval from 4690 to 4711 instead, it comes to 2.3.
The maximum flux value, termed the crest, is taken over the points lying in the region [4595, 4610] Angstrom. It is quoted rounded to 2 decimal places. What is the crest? 4.57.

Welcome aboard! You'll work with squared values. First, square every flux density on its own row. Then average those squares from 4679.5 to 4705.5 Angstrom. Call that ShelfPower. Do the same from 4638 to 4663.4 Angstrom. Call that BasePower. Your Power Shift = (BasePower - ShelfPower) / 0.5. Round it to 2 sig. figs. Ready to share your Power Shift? -4.7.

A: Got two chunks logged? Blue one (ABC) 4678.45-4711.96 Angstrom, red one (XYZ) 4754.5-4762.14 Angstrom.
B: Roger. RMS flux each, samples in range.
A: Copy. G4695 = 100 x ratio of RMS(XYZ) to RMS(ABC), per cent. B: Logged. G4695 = 105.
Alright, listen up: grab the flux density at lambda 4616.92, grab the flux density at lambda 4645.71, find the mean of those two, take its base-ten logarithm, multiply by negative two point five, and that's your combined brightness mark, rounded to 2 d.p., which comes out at -1.31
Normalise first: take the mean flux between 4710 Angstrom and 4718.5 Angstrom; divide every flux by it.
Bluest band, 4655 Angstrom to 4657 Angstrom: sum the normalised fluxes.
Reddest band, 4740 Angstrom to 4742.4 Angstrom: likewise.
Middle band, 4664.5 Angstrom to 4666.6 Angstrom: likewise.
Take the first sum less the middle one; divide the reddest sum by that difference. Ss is 9.0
